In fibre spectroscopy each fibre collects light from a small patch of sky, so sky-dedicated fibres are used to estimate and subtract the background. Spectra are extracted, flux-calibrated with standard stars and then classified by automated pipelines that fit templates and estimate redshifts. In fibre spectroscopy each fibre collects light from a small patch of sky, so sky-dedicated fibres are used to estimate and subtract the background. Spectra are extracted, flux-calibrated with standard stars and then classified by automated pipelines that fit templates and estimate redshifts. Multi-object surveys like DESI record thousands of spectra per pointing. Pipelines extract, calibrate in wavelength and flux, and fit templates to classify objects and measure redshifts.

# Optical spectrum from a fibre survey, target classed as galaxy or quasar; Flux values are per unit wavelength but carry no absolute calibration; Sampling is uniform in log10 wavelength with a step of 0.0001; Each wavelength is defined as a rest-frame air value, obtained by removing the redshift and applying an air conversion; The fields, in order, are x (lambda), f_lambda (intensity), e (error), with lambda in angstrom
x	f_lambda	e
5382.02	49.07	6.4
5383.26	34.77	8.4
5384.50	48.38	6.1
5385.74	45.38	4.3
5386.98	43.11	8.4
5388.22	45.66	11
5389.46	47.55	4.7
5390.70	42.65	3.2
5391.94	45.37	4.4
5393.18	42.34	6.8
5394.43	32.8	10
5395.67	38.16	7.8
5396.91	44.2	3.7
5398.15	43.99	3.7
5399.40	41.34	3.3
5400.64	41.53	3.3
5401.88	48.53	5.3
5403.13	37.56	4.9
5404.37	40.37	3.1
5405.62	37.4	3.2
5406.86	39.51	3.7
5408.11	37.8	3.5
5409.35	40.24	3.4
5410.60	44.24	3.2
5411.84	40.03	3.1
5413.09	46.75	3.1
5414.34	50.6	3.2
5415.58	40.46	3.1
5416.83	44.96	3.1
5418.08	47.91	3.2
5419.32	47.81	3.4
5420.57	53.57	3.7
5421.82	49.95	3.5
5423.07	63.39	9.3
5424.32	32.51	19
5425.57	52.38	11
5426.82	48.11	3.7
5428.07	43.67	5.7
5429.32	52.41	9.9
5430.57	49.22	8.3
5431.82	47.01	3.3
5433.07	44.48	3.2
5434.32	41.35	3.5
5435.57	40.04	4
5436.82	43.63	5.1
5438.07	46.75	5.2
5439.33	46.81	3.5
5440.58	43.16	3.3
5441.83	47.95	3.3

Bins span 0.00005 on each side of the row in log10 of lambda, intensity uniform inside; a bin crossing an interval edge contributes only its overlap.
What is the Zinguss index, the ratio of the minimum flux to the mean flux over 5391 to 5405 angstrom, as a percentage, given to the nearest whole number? 79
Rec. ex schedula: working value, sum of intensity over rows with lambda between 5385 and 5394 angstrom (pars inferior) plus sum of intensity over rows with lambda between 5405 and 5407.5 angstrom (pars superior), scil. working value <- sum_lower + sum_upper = 389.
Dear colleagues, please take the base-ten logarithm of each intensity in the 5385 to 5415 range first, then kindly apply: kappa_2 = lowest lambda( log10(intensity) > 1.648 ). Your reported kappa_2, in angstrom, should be 5385.74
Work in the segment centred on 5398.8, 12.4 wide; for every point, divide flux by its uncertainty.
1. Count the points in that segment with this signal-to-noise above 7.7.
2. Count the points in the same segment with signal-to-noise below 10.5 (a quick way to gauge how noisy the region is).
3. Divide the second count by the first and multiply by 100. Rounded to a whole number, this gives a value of 83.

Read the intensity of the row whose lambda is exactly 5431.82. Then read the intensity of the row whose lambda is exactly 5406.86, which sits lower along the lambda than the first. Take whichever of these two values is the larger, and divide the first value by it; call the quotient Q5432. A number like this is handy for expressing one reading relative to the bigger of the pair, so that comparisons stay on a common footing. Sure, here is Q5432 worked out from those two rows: 1.00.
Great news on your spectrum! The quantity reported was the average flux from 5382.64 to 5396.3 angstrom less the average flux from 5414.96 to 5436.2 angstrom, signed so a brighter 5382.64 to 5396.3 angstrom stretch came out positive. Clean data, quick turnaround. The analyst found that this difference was -4.6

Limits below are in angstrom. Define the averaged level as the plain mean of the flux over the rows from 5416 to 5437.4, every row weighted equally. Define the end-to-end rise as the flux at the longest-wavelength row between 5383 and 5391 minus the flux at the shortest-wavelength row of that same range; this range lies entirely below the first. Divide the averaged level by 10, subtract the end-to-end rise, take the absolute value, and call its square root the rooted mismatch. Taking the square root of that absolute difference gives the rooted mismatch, 1.8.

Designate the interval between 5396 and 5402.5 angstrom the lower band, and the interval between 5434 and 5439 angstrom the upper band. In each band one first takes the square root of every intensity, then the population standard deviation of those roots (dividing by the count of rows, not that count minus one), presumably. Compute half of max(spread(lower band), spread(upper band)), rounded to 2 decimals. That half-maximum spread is 0.10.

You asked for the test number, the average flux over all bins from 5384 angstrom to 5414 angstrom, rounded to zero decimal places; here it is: 42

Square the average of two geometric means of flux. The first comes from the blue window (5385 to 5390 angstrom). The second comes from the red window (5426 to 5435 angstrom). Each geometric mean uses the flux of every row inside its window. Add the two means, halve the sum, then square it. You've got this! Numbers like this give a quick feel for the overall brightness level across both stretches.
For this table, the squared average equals 2110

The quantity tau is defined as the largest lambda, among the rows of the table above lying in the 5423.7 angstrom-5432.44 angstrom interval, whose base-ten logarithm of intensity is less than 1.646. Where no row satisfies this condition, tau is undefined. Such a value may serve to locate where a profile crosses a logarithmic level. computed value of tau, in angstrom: 5428.07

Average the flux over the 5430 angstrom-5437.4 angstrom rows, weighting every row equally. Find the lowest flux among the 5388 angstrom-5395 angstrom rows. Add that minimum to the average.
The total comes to 77.1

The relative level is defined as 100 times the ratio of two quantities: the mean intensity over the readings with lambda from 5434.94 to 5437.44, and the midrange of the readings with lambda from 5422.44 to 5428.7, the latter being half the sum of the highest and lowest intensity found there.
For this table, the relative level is 87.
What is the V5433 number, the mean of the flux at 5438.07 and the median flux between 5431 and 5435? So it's 45.6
